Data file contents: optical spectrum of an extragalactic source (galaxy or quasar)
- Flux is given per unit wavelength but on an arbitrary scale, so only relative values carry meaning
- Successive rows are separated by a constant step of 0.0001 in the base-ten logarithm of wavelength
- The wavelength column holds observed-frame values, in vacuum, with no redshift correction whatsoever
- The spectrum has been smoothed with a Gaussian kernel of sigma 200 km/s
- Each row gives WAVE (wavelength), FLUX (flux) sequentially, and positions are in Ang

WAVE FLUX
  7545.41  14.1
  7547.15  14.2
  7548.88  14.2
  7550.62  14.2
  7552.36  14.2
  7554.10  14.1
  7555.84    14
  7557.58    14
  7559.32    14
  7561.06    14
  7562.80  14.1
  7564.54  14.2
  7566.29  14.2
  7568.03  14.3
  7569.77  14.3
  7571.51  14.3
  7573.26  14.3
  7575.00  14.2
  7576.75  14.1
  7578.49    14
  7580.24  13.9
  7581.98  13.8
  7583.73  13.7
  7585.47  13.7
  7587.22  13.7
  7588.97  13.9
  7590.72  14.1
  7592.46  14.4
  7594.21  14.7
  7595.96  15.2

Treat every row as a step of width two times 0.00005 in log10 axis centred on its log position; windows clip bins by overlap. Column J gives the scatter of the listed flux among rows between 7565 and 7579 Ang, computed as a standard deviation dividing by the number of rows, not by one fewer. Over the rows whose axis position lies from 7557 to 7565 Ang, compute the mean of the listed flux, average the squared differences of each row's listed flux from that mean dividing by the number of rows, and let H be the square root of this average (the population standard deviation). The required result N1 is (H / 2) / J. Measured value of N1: 0.38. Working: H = 0.08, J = 0.11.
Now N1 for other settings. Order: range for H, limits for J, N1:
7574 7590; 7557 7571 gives 0.71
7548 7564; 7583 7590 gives 0.51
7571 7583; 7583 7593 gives 0.35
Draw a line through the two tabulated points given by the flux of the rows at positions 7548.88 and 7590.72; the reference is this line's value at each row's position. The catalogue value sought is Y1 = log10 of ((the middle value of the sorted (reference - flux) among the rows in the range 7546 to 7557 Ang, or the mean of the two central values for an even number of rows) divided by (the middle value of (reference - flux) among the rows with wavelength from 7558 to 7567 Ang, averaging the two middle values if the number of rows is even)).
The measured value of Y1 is -1.5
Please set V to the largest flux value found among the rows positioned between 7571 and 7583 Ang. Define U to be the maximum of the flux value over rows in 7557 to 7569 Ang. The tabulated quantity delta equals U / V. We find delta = 1.00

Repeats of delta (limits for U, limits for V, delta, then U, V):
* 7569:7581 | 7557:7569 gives 1.00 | 14.3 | 14.3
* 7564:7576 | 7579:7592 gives 1.01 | 14.3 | 14.1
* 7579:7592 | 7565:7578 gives 0.99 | 14.1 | 14.3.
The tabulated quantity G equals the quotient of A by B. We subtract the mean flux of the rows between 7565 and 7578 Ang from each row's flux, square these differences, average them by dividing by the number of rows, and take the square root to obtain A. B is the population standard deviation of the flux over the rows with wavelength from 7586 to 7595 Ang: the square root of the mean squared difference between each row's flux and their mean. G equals 0.2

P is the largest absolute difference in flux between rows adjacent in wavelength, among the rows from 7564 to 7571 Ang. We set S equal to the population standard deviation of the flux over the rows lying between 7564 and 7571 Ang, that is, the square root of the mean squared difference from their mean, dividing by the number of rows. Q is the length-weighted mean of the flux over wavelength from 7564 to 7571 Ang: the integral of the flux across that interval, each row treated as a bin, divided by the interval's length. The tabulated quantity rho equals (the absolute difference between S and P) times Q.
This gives 0.7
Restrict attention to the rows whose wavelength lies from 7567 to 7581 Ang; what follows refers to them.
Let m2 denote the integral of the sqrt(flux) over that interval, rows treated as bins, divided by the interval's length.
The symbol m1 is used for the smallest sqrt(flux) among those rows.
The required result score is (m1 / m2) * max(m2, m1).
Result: 3.73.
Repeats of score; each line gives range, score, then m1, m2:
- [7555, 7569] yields 3.74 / 3.74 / 3.76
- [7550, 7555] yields 3.75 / 3.75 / 3.76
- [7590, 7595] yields 3.75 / 3.75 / 3.80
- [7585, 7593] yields 3.70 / 3.70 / 3.74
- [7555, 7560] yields 3.74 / 3.74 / 3.74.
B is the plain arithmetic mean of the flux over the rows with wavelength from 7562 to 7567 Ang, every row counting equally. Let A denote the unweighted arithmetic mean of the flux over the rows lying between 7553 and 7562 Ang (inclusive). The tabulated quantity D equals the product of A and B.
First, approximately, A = 14.0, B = 14.2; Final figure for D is 199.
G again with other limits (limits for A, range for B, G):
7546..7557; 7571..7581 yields 0.5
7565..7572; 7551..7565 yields 0.5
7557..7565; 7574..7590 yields 0.5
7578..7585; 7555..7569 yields 1.0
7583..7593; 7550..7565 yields 3.0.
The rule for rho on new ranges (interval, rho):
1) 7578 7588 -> 0.2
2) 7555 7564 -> 0.8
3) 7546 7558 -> 0.2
